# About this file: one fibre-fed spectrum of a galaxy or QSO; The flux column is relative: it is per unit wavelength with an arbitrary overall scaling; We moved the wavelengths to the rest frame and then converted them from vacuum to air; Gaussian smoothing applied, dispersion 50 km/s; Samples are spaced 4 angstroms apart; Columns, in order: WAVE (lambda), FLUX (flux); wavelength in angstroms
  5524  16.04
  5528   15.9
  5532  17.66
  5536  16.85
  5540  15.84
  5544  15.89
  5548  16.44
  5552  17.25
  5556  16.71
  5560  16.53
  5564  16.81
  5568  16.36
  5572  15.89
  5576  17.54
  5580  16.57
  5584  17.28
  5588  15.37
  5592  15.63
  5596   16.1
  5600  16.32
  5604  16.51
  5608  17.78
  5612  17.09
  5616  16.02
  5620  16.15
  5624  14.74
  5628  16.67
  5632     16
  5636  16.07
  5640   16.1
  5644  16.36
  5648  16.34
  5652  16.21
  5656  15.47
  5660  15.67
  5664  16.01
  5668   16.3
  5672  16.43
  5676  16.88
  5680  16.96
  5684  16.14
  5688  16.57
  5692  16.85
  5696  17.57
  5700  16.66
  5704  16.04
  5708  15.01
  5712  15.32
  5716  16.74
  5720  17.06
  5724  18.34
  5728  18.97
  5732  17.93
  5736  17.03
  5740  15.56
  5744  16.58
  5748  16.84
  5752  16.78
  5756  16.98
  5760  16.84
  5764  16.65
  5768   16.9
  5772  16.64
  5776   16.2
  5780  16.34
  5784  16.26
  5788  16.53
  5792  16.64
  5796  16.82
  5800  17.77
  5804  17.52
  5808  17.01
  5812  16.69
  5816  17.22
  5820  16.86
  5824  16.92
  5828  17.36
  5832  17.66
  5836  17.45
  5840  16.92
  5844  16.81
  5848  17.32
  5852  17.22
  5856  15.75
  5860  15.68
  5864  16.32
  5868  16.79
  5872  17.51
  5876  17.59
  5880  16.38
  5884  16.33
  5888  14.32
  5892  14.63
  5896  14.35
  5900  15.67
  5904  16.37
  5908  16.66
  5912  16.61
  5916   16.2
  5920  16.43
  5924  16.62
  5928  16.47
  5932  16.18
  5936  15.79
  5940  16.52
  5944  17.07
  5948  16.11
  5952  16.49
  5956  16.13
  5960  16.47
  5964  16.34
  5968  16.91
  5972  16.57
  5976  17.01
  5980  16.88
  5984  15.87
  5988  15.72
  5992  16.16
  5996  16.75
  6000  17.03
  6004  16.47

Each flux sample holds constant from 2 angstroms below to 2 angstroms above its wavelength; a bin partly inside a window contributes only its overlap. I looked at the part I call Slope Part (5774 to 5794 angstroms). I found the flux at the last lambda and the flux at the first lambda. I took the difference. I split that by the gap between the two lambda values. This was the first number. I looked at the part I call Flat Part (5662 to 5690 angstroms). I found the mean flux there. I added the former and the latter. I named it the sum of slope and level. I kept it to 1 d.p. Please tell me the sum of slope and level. 16.5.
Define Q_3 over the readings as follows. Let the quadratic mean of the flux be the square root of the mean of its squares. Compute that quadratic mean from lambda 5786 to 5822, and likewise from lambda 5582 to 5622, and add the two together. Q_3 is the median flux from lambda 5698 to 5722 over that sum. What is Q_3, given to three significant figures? 0.489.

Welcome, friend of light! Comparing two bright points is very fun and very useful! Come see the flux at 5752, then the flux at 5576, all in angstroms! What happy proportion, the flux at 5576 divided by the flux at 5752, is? 1.05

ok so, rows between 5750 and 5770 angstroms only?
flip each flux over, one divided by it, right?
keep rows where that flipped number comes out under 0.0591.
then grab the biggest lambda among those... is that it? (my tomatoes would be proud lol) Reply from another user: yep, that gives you 5756 angstroms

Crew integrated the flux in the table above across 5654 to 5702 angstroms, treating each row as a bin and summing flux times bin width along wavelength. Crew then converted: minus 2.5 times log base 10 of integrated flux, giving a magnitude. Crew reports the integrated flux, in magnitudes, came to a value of -7.2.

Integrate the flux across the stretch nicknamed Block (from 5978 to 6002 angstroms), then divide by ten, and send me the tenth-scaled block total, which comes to 39.4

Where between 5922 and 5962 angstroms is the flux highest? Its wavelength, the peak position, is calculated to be 5944 angstroms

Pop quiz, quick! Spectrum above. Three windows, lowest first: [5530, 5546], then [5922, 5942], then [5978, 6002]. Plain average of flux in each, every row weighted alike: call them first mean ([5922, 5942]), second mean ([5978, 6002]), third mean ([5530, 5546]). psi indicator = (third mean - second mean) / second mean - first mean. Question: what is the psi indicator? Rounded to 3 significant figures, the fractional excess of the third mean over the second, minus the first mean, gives -16.3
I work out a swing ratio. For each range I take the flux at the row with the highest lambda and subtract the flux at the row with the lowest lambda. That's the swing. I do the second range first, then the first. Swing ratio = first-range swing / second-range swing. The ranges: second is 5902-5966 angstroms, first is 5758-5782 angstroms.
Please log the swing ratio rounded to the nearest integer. 17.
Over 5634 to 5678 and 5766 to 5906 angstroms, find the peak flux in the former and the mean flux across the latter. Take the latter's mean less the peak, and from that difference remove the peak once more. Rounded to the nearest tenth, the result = -17.2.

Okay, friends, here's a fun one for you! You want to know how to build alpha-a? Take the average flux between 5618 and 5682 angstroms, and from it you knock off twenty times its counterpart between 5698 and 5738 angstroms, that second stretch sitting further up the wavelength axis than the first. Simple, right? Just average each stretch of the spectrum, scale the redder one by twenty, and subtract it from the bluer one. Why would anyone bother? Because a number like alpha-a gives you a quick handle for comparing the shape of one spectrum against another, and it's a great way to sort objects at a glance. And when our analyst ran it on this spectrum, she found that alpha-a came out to -322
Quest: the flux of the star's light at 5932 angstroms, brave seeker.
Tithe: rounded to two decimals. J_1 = 16.18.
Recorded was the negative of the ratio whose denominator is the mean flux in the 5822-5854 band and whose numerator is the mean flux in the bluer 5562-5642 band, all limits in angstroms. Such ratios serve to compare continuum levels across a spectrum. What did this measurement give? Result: -0.95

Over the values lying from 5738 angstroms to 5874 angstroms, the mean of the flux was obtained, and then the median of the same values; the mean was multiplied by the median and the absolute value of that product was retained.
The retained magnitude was 283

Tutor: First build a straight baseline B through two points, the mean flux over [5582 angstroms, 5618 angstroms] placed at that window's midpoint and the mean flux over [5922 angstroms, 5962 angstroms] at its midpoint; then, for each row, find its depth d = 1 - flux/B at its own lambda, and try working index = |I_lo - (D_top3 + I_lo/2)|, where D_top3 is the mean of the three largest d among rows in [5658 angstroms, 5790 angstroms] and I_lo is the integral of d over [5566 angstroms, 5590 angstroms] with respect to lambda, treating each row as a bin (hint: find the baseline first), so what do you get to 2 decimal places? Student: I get 0.10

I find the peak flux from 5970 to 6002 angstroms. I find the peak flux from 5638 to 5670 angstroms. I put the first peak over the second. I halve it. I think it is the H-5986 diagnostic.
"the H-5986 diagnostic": 0.520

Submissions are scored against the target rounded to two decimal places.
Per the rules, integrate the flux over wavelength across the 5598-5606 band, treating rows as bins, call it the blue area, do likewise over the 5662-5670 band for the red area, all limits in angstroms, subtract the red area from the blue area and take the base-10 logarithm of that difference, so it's 0.32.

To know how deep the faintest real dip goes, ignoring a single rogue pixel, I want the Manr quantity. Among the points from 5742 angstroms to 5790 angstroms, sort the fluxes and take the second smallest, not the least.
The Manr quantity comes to 16.26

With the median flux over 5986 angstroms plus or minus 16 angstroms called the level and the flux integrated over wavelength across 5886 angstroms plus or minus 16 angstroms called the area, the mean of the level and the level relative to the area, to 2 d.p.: 8.35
